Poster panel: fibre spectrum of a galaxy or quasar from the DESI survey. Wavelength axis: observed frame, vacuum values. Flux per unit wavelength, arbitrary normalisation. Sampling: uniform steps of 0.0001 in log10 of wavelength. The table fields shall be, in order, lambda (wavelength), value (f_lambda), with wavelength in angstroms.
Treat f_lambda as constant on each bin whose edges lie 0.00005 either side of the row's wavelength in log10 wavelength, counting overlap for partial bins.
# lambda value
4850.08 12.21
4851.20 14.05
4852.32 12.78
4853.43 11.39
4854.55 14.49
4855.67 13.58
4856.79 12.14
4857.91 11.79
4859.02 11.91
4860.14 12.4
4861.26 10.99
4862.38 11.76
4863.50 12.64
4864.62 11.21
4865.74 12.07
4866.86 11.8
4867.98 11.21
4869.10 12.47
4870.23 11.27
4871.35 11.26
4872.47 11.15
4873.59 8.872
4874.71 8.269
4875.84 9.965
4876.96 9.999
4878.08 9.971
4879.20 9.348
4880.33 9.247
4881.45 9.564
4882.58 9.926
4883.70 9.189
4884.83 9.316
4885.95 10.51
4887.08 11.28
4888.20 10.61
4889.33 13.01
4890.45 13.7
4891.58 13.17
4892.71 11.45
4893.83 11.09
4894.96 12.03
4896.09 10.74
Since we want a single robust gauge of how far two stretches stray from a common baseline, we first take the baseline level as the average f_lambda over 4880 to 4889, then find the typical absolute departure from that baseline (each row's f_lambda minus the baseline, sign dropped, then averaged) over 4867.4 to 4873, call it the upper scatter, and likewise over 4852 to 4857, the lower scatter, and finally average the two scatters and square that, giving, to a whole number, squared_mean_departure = 5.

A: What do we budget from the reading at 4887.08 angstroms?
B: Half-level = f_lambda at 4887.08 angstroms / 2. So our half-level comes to 5.64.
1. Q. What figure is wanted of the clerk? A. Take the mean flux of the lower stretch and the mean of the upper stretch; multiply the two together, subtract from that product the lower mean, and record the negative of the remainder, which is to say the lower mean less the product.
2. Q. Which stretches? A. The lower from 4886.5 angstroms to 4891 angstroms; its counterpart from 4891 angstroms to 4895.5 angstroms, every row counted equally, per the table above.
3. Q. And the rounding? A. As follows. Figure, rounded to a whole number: -133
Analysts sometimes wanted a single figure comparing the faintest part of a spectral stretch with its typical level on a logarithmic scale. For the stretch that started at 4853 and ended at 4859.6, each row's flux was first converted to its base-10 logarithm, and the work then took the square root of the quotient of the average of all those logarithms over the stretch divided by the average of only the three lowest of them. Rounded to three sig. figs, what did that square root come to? 1.01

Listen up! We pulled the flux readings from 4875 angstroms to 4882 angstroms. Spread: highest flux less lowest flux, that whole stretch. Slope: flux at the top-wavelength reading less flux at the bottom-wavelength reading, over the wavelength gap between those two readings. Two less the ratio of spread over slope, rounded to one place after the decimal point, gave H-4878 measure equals 12.5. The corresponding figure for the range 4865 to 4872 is 10.7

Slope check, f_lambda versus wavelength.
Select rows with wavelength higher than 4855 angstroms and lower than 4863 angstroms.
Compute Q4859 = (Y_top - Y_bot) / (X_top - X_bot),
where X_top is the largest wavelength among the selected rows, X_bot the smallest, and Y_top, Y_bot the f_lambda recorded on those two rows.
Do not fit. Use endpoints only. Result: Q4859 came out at -0.3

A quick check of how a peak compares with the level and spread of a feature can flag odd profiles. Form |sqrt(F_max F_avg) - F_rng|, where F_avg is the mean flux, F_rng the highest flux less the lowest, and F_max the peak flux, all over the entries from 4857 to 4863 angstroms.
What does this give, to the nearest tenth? 10.7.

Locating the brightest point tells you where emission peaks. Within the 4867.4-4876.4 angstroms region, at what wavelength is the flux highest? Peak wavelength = 4869.10 angstroms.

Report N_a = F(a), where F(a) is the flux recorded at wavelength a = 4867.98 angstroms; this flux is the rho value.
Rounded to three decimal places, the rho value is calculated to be 11.210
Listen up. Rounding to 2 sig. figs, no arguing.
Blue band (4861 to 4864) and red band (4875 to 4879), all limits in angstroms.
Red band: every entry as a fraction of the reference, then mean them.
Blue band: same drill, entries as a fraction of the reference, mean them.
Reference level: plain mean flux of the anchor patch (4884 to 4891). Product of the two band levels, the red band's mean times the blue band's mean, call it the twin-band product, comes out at 0.91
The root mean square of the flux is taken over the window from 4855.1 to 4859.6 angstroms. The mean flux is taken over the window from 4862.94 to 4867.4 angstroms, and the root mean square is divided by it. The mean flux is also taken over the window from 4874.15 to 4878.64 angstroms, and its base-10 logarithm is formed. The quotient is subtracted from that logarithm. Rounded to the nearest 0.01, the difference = -0.06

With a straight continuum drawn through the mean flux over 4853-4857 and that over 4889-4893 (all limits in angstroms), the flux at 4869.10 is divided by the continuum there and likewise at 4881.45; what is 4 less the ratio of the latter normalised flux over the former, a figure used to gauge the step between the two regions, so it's 3.23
